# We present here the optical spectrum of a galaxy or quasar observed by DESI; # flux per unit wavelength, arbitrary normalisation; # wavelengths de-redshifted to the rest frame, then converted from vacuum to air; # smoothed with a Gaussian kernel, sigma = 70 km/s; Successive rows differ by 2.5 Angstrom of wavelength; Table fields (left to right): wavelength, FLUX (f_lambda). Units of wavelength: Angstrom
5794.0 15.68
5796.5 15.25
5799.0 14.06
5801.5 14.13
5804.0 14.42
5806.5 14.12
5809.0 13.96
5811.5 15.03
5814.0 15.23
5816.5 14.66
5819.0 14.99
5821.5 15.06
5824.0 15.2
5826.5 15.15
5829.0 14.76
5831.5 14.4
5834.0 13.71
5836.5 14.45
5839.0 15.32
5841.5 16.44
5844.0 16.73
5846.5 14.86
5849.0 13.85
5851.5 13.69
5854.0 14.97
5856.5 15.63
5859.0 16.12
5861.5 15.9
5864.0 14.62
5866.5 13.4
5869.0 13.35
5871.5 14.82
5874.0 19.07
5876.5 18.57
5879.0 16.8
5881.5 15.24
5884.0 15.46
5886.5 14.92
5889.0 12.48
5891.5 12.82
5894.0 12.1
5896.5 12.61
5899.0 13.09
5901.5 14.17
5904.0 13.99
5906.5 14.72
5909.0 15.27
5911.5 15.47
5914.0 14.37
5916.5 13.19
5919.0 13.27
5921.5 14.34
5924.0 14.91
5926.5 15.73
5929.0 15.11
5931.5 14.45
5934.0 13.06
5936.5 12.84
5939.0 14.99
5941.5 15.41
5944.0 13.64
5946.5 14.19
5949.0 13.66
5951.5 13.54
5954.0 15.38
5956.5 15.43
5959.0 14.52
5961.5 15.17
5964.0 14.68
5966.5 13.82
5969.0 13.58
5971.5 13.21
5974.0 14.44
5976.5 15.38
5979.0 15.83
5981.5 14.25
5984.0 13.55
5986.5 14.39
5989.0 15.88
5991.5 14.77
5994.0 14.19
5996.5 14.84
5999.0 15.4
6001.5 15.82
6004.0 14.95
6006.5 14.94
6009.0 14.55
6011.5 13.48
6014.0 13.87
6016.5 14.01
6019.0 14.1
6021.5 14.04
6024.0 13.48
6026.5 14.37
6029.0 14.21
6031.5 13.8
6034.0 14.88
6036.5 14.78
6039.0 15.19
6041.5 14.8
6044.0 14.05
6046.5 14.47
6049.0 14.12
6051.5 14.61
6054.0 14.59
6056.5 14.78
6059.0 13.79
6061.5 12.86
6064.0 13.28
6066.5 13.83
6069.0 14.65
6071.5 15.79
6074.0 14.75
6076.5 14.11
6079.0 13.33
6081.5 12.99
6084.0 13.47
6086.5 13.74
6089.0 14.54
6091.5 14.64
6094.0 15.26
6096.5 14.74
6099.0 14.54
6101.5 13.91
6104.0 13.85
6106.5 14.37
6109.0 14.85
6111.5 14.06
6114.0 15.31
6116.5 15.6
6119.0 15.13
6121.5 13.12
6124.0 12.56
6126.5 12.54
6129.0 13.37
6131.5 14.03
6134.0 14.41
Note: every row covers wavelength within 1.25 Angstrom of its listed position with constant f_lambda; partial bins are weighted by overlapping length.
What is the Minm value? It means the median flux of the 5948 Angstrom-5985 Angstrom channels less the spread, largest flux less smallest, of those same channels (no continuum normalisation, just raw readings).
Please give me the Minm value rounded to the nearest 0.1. 11.8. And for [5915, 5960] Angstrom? 11.5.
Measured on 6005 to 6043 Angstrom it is 12.5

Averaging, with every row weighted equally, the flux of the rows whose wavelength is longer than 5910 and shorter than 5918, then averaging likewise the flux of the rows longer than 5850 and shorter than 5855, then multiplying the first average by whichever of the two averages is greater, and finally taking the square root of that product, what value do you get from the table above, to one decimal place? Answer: 14.3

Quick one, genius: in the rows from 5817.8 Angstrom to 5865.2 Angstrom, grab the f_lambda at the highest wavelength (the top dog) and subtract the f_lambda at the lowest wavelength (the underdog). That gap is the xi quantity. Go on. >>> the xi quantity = -0.4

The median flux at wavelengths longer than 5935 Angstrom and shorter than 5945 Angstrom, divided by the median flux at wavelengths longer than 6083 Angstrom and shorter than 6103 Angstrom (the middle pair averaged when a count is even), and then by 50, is 0.0197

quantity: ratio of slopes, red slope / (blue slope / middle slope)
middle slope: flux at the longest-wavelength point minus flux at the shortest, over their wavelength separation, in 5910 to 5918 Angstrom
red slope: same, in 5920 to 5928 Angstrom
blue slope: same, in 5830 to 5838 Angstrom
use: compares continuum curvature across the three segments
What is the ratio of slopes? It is -12.7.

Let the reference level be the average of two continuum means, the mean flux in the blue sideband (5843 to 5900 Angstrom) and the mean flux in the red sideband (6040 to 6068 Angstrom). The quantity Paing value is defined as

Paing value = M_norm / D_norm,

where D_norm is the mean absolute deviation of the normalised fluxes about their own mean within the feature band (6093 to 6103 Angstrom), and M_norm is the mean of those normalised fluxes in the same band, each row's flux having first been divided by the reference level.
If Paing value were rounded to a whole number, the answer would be 38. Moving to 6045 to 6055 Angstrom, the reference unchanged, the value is 88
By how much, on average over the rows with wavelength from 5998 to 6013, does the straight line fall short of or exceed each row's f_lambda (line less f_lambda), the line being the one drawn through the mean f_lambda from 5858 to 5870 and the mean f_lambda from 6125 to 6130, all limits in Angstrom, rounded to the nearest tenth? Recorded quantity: -1.1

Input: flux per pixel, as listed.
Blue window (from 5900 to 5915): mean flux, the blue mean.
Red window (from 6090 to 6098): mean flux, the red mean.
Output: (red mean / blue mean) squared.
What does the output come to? 1.03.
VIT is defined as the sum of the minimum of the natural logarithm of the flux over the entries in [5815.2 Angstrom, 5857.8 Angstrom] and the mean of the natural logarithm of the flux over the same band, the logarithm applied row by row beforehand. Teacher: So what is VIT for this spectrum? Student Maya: 5.32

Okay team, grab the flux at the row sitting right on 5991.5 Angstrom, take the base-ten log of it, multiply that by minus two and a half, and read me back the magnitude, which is -2.92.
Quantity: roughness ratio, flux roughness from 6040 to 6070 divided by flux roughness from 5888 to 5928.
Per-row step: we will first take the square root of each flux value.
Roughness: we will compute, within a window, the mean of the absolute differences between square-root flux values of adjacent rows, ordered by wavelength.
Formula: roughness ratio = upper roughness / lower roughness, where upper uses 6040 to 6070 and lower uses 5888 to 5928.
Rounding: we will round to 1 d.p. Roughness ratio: 0.8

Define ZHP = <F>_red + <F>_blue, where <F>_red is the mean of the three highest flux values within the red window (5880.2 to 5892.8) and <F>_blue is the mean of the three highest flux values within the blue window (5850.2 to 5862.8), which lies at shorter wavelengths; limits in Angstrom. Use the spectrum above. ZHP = 31.1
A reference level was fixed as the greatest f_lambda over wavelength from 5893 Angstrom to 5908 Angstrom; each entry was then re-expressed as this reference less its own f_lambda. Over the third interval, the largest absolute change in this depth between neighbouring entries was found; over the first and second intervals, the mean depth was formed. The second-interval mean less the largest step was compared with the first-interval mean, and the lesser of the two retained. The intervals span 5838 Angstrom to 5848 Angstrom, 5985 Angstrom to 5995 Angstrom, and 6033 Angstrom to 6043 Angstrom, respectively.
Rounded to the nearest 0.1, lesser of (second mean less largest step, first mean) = -1.1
